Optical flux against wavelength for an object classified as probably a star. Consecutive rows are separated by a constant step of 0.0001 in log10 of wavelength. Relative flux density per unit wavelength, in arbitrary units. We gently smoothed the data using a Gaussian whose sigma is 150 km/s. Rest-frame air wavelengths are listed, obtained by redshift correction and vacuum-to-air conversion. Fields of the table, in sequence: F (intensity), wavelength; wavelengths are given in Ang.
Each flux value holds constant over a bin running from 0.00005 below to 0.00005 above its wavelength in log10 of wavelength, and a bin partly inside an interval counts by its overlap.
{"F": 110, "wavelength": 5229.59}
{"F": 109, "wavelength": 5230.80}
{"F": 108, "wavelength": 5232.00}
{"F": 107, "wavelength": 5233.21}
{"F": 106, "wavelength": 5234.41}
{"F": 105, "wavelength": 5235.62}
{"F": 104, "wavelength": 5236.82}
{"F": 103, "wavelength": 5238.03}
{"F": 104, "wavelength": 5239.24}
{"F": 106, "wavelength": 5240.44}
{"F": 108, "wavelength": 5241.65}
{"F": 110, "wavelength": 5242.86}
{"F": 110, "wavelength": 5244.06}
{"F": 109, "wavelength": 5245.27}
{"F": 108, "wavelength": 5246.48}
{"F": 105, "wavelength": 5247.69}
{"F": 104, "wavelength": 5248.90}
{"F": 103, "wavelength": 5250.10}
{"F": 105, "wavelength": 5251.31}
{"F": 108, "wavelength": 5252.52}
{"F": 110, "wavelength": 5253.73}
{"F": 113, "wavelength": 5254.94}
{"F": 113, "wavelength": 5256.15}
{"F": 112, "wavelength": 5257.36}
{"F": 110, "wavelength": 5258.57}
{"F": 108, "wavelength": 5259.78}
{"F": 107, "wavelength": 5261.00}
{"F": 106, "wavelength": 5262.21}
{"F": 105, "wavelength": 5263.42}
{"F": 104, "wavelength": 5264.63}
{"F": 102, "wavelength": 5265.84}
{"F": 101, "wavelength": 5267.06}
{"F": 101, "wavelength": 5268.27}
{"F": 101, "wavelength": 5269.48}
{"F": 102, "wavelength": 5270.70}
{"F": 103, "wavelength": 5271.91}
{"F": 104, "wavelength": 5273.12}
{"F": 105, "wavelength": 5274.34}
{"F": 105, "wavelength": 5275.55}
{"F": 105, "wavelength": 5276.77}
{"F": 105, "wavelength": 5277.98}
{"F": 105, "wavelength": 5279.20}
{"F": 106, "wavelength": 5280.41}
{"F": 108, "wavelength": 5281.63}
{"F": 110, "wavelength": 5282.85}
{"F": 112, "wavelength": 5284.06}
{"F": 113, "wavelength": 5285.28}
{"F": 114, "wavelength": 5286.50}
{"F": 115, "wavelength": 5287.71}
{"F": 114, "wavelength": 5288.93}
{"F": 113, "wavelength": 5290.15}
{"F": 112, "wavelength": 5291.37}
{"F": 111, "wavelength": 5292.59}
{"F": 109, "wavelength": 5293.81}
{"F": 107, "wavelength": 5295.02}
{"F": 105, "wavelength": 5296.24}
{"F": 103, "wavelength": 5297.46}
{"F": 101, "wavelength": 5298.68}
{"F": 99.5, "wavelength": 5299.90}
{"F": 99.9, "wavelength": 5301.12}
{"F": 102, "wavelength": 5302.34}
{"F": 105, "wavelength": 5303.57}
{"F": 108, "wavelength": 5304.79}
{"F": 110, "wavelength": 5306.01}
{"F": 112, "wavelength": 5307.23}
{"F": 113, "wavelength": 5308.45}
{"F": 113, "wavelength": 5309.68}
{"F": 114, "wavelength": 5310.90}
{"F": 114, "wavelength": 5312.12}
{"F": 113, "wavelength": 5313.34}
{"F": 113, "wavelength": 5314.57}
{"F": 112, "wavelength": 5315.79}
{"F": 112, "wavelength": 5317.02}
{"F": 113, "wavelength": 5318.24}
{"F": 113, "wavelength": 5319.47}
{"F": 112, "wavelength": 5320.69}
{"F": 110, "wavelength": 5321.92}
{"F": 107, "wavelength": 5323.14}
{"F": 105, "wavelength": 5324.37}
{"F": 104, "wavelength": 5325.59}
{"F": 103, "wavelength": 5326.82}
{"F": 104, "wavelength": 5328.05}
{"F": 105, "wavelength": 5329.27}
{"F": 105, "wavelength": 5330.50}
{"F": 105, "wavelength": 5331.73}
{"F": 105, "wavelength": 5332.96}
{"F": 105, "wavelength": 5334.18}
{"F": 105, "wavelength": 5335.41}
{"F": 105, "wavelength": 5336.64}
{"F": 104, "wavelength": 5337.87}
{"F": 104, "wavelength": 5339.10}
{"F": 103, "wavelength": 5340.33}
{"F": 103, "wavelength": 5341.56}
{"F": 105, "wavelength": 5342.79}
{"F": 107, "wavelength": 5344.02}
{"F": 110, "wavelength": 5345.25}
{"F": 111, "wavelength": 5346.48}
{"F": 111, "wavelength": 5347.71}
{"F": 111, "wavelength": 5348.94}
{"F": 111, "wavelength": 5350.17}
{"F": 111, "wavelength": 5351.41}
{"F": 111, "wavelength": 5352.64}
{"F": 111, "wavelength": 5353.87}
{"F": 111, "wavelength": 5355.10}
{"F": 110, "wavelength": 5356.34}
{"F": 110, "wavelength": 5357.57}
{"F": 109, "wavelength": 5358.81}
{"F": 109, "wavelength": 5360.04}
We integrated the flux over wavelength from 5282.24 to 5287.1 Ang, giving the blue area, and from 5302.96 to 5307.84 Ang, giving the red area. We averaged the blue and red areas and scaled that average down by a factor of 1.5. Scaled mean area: 359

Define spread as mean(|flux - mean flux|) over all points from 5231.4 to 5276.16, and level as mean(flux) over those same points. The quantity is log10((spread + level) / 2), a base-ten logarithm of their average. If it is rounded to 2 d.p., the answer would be 1.74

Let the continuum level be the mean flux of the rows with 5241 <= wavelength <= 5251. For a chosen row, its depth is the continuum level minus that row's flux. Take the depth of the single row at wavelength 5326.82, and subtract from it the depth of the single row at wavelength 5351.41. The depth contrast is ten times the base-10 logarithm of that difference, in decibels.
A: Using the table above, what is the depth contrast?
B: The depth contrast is 9.0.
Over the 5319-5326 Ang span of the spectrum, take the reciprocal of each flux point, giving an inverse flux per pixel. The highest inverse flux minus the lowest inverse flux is 0.0008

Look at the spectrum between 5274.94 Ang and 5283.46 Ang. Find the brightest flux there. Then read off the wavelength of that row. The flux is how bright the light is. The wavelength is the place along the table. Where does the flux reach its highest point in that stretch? 5282.85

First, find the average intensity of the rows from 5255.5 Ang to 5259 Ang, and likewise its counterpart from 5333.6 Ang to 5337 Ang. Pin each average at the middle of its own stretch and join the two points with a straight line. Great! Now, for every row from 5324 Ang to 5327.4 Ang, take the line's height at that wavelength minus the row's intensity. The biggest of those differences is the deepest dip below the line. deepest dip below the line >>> 2.7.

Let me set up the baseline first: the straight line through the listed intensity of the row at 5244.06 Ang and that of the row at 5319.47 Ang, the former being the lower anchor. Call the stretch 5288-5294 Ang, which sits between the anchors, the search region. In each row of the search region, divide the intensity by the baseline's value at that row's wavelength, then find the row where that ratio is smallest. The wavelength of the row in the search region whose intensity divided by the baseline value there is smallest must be 5293.81 Ang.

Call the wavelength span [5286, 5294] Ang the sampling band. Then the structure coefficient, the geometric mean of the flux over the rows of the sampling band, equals 113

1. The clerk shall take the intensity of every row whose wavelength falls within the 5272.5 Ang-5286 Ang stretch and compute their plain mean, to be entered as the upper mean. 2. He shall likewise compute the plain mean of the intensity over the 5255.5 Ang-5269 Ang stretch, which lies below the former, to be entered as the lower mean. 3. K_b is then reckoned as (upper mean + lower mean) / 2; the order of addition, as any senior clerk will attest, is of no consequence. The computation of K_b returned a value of 107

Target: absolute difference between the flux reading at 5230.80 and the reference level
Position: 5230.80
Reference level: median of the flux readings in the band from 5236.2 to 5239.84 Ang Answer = 5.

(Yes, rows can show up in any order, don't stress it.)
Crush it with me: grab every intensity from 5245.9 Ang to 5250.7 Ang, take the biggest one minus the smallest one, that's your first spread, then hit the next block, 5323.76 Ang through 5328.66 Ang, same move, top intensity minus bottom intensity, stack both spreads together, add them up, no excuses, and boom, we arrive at 7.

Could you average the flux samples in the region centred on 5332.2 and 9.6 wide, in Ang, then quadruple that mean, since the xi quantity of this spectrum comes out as 420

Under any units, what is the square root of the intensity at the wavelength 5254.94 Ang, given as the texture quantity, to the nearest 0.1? 10.6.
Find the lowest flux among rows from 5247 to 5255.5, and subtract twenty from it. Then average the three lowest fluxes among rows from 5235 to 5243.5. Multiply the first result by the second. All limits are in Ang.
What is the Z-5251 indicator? 8604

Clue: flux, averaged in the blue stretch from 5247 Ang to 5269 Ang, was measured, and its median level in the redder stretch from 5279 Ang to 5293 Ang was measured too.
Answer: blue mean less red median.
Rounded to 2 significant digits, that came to -5.5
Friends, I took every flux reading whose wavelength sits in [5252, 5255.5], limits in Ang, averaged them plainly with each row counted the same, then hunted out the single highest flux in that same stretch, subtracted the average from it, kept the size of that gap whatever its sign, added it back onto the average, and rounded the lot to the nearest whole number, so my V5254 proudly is 113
